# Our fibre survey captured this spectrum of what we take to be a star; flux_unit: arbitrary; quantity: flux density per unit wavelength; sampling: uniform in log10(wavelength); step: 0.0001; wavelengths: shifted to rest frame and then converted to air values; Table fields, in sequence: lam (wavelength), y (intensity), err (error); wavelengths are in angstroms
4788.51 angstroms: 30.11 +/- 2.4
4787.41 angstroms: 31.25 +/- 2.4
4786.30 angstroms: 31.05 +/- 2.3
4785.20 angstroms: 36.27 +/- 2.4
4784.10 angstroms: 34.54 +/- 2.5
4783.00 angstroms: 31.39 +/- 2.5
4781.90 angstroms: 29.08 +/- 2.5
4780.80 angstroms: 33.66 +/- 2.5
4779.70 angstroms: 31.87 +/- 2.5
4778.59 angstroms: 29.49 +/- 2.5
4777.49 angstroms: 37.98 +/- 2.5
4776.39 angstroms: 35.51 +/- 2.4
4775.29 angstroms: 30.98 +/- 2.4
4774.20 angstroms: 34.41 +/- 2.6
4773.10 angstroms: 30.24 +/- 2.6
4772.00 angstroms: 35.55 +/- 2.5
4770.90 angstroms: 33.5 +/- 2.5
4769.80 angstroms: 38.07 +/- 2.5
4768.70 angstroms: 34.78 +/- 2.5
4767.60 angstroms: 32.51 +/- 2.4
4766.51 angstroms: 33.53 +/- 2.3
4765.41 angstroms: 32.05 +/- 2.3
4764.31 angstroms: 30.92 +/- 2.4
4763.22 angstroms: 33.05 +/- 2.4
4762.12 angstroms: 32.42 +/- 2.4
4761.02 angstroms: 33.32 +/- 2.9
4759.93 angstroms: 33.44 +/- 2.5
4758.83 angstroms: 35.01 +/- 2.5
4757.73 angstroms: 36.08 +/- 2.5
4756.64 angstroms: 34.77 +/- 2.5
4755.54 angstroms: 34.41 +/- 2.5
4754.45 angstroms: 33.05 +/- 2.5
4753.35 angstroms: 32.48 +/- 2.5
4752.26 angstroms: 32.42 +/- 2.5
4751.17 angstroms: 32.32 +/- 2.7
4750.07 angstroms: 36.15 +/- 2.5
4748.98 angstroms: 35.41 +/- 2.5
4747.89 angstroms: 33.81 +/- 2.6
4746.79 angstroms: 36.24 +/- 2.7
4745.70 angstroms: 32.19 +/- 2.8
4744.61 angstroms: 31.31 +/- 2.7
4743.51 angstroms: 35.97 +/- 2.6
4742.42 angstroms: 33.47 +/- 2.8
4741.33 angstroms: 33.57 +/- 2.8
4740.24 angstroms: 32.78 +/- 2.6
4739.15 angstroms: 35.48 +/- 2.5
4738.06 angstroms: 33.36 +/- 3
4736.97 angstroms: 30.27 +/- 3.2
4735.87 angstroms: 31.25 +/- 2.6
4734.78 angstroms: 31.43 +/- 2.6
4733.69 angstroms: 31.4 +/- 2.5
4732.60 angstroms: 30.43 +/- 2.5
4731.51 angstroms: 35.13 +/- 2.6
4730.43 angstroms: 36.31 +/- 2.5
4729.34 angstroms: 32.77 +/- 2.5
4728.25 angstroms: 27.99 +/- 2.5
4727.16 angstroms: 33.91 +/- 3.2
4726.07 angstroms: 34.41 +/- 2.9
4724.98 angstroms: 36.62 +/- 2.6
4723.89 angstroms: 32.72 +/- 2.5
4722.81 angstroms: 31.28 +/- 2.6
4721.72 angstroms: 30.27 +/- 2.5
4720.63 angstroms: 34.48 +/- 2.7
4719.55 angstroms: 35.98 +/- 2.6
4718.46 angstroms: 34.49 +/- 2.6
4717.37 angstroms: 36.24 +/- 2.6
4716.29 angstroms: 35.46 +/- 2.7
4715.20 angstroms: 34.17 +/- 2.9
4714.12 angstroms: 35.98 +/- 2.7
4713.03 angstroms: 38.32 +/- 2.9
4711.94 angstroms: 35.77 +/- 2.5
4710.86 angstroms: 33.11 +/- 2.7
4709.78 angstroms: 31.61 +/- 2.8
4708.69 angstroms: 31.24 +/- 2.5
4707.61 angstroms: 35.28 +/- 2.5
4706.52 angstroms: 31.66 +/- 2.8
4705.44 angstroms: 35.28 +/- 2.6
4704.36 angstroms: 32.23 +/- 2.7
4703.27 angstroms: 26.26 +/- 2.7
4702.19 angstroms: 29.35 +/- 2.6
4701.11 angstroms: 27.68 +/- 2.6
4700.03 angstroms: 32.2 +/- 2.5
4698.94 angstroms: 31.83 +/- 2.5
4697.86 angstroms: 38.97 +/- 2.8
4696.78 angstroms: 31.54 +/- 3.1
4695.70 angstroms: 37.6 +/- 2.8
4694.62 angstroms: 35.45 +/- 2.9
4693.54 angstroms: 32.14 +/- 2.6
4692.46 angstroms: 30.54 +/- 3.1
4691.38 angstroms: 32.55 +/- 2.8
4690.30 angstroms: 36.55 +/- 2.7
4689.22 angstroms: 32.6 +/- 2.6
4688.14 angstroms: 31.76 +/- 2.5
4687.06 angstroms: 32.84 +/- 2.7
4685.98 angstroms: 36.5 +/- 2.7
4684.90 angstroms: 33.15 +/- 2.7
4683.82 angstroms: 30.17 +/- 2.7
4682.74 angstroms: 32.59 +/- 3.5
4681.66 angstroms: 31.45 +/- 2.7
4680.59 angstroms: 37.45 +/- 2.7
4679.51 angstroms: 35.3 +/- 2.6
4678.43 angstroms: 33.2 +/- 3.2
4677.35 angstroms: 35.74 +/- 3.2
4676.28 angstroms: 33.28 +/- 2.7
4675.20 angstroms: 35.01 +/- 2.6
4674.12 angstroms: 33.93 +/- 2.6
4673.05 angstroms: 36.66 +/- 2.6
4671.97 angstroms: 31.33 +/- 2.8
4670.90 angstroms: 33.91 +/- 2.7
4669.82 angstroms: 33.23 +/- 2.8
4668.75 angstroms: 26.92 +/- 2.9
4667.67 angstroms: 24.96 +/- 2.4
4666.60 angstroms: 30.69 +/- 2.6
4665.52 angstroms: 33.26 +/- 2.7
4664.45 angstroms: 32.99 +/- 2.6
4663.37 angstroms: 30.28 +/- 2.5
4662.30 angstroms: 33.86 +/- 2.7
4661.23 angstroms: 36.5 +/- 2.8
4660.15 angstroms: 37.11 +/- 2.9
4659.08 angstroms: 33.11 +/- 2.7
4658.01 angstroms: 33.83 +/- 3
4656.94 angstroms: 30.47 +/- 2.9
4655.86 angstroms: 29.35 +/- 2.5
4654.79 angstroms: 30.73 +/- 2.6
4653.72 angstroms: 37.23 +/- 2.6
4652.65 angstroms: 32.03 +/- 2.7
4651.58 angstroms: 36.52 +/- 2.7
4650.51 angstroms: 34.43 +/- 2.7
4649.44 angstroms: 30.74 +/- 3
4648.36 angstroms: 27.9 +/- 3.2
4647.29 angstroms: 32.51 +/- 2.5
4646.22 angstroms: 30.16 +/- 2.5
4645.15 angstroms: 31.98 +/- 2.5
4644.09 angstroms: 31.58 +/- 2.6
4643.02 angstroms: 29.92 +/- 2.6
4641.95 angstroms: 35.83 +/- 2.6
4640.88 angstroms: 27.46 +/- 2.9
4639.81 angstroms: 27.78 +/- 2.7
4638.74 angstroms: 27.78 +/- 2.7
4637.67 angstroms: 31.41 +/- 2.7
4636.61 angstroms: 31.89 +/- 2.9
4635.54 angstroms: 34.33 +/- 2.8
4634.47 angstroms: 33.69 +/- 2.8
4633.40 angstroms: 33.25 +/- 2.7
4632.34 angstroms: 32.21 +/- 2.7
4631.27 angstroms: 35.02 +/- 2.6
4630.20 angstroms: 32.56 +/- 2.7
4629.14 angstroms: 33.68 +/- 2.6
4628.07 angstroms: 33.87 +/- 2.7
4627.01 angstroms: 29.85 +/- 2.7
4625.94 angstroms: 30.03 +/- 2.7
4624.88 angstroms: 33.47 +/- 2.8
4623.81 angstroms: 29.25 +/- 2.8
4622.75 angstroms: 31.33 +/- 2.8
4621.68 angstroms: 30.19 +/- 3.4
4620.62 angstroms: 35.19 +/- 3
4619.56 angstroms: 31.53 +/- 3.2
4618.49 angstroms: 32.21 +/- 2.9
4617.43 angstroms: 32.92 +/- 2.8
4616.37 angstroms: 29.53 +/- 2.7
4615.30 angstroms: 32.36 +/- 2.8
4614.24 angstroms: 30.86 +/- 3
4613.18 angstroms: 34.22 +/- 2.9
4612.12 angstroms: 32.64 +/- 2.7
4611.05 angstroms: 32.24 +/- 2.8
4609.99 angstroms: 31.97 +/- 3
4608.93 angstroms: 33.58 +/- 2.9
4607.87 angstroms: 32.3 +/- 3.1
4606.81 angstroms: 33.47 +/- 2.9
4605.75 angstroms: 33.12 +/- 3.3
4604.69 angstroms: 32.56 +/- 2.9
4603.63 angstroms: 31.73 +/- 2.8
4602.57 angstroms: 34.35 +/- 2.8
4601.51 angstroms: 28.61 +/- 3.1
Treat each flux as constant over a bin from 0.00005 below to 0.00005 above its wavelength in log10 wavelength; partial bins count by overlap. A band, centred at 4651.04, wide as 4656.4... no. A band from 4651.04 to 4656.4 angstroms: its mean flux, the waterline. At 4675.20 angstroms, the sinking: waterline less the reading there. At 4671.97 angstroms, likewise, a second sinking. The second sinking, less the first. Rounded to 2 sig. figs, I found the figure 3.7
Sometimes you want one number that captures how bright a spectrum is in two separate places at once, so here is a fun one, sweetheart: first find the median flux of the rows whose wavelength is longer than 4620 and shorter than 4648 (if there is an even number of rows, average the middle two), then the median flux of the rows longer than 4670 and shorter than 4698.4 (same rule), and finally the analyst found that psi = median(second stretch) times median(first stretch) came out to 1062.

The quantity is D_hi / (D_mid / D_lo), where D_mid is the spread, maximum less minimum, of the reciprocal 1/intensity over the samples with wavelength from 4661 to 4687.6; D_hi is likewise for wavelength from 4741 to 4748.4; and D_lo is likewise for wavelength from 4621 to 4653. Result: 0.003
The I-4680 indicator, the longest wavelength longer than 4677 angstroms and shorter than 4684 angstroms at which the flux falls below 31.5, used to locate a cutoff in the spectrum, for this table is 4683.82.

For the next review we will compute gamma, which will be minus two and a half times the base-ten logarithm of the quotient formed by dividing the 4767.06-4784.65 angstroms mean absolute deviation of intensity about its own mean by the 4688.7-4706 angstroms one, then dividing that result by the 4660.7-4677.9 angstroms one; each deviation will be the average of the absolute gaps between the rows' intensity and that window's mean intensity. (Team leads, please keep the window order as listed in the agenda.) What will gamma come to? 1.1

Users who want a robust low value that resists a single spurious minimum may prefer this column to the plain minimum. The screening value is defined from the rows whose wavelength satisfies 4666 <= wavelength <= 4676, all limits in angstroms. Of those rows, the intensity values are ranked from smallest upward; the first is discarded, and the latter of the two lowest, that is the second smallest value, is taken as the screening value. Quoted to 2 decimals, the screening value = 26.92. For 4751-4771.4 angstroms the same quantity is 32.05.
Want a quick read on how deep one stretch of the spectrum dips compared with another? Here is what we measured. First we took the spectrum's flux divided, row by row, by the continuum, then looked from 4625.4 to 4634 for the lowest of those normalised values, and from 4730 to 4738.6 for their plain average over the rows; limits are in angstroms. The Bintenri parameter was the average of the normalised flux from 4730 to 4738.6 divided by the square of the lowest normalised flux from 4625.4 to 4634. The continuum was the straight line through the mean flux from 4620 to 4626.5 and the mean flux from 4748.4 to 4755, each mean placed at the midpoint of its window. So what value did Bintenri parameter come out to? 1.1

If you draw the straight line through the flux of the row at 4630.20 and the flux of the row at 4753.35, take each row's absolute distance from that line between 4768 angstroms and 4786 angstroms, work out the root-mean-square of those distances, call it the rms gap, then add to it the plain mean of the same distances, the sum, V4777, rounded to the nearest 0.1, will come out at 5.5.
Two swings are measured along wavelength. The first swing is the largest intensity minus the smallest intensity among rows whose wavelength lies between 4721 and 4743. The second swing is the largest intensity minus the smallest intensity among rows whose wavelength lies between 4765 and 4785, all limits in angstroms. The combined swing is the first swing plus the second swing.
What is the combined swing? 18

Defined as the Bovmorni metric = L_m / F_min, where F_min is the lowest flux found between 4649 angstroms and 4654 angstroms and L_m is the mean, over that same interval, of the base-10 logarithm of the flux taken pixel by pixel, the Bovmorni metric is 0.050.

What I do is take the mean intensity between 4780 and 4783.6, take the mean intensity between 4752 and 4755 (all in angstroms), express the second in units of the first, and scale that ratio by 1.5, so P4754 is 1.56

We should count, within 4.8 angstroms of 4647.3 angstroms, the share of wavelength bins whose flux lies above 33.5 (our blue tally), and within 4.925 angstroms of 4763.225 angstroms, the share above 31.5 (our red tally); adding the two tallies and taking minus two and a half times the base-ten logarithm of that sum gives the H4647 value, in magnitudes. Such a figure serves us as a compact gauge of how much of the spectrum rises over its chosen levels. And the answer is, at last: -0.11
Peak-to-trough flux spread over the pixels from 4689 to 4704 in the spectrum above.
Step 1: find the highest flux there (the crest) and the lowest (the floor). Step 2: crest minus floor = 13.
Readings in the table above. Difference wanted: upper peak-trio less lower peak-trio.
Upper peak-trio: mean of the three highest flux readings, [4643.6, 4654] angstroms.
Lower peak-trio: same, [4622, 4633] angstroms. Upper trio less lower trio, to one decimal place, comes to 1.9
